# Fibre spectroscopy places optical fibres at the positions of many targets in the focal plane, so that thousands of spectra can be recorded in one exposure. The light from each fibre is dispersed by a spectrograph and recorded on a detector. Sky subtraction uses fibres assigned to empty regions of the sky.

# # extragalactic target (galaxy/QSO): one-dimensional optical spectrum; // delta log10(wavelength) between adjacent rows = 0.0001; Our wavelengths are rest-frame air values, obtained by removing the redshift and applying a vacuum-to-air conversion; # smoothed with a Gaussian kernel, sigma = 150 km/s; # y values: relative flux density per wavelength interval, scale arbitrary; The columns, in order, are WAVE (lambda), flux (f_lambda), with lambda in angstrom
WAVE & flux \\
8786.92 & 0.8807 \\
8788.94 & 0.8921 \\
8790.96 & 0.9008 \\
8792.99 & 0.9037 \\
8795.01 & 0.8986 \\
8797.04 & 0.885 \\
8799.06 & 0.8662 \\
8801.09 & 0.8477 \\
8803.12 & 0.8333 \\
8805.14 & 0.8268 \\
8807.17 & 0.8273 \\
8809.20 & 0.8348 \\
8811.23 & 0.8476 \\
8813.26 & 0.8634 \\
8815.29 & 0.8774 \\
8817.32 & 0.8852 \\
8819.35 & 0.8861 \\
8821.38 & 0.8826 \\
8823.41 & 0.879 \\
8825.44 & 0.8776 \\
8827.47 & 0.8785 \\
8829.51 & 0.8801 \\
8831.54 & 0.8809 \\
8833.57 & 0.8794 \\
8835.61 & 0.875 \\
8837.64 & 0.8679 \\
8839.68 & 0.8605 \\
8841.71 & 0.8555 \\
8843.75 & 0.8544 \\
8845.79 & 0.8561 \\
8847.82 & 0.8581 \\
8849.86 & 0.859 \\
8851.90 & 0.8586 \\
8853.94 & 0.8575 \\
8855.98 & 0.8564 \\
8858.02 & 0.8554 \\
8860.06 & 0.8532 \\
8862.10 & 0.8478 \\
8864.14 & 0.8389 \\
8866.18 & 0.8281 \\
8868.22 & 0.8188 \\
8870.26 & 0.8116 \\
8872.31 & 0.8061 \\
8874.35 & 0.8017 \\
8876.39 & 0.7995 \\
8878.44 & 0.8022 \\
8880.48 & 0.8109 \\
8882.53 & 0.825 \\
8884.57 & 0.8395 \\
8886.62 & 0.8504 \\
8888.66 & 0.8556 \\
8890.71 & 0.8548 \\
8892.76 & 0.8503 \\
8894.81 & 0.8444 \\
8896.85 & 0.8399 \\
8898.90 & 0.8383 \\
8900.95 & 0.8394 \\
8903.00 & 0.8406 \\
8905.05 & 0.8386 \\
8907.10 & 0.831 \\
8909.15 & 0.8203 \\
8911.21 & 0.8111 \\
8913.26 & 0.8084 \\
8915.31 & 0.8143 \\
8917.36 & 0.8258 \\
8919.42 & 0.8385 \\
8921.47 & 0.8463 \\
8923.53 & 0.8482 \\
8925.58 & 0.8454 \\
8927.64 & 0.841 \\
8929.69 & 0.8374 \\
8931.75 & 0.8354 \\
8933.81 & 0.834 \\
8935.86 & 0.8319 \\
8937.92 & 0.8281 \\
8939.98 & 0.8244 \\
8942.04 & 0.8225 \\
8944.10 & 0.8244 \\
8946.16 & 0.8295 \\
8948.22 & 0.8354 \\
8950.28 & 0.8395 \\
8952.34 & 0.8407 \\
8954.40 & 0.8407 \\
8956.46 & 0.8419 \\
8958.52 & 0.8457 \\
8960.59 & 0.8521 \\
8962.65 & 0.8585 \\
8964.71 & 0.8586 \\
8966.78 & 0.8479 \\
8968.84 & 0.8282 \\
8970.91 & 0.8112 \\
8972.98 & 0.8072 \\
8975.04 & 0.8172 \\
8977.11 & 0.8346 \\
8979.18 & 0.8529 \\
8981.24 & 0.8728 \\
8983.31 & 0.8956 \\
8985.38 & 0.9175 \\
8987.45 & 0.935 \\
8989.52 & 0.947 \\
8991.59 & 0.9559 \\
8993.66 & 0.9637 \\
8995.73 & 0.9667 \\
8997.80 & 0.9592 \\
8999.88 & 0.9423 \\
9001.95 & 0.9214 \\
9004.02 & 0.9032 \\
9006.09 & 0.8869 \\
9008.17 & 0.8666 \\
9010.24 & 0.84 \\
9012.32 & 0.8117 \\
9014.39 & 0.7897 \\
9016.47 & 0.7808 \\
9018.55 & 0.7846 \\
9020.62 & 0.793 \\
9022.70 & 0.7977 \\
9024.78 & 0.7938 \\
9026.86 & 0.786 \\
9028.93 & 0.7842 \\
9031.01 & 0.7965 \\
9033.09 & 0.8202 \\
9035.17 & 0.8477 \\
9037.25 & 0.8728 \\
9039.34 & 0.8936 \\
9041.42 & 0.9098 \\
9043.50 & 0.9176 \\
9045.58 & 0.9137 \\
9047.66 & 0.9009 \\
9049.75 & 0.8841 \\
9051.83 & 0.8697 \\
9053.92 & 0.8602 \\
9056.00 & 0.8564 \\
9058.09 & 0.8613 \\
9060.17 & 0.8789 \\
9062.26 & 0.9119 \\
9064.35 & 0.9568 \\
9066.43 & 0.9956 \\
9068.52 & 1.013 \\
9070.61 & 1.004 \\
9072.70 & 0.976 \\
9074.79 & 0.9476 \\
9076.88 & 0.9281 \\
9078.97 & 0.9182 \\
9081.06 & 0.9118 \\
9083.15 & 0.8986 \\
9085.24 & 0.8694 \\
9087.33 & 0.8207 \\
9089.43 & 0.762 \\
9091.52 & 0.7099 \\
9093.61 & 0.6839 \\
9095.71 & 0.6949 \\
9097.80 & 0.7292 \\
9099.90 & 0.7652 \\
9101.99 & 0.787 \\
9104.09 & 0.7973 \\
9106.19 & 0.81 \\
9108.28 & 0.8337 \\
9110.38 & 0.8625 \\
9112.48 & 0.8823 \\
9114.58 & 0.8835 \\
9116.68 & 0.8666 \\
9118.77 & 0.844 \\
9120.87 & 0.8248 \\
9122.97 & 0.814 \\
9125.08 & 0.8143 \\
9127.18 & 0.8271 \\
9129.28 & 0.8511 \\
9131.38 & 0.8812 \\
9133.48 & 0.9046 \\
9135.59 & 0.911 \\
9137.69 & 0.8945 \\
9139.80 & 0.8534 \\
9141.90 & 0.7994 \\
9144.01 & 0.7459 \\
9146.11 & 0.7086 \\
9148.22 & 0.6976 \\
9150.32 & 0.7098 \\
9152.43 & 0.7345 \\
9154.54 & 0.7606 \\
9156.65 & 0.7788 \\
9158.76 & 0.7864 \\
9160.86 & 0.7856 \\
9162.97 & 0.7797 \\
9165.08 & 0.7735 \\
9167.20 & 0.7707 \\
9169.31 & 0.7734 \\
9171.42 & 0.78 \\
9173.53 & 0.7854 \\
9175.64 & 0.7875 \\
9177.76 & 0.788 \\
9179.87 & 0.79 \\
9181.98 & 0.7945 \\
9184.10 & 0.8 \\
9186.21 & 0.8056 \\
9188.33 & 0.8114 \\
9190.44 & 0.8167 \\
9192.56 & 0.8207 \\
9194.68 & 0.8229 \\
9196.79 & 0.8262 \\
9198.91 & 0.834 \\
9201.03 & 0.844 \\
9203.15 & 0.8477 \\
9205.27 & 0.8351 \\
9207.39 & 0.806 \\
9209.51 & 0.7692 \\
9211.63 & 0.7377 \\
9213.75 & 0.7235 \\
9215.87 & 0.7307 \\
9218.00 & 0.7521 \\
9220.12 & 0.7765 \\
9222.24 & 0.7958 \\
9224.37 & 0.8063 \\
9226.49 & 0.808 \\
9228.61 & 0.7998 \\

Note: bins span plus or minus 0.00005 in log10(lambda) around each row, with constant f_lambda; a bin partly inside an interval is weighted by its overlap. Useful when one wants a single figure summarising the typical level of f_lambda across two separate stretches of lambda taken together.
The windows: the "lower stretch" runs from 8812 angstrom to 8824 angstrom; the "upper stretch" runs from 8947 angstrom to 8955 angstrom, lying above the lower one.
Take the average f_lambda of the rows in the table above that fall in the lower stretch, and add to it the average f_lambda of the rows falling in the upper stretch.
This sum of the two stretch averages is 1.72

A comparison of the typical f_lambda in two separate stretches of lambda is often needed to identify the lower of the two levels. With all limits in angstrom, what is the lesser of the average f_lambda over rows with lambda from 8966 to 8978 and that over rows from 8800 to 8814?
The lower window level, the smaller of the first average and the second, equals 0.824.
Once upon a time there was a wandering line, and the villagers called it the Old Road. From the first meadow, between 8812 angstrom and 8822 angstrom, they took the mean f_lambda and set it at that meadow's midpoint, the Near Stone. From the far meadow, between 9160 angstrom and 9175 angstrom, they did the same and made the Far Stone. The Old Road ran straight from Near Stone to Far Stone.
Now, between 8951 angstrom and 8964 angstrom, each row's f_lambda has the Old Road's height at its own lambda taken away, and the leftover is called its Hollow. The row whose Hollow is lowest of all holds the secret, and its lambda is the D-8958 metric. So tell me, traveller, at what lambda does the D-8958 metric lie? 8952.34 angstrom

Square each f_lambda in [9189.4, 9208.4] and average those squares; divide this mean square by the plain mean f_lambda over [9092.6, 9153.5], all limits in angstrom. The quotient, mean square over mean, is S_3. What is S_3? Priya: 0.850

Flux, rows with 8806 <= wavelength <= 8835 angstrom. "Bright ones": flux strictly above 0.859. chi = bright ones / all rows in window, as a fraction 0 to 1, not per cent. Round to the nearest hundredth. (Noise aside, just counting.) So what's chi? 0.79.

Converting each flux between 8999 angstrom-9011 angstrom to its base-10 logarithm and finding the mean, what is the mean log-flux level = -0.049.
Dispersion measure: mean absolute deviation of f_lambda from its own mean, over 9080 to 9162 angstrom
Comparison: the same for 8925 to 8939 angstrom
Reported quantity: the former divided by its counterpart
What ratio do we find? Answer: 12.9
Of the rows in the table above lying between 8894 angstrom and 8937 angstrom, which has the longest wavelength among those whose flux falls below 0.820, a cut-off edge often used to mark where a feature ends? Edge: 8915.31 angstrom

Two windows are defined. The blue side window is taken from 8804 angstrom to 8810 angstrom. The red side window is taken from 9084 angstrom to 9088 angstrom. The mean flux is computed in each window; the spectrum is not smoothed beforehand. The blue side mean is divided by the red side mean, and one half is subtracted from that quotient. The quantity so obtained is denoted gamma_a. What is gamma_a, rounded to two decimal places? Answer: 0.48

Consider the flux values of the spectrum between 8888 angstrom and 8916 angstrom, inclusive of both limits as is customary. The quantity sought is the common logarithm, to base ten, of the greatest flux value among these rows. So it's -0.068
